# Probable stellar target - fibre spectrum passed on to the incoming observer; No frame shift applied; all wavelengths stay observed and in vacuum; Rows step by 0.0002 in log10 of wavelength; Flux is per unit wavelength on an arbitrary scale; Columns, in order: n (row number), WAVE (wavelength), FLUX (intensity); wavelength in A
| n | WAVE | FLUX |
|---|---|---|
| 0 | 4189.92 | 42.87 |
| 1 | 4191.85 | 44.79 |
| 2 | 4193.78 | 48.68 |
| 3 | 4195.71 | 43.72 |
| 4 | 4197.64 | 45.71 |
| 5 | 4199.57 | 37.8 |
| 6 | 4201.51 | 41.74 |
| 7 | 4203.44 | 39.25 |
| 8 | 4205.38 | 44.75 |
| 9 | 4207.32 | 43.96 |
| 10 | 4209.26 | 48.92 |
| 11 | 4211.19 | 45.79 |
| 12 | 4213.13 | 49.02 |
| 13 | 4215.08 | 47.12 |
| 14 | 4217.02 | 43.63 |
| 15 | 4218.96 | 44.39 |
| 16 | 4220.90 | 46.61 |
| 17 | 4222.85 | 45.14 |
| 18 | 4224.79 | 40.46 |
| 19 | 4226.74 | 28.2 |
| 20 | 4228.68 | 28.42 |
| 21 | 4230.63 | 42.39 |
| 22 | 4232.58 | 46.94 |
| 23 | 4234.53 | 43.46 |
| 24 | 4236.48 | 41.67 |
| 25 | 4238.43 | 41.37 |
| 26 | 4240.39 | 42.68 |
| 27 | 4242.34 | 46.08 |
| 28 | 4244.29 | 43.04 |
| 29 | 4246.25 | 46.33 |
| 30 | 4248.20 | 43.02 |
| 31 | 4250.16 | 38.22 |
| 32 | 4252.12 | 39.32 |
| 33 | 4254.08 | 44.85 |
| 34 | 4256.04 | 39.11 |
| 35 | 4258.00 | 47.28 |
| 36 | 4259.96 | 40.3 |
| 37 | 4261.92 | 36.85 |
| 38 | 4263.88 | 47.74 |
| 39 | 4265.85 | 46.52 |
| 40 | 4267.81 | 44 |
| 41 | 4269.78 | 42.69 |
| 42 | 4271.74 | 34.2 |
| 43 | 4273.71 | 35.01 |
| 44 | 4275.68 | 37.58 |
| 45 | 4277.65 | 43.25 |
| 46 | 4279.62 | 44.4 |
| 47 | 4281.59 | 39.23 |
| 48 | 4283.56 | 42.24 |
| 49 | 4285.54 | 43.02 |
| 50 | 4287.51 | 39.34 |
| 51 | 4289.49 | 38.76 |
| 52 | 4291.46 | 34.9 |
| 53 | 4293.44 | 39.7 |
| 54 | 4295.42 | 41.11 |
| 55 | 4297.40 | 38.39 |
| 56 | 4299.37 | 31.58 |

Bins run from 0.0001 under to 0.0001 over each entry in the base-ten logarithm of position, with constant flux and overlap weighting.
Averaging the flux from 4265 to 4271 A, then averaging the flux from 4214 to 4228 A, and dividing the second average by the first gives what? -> 0.95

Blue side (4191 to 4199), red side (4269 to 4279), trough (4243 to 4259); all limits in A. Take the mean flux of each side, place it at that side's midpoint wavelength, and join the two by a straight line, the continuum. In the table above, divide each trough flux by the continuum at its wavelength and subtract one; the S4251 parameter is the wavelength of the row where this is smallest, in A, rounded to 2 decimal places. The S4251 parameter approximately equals 4250.16 A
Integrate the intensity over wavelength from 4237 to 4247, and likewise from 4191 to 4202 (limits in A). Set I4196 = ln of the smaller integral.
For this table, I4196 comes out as 6.1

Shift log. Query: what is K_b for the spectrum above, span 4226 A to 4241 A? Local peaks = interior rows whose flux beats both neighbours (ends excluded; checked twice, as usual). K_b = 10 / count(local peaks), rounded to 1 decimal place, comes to 10.0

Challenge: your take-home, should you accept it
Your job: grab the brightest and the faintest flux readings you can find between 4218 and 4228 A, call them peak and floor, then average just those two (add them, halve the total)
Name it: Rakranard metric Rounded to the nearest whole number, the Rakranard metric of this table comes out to 37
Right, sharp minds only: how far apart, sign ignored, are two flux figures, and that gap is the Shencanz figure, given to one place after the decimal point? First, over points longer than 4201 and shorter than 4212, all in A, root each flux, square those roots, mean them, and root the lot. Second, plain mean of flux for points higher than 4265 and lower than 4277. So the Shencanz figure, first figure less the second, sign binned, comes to 33.4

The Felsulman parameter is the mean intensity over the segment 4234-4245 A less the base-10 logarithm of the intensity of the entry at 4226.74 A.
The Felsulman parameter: 41.6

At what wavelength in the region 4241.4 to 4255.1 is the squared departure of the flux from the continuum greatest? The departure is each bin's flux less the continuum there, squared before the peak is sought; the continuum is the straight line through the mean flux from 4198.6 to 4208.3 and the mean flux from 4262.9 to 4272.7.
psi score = 4250.16 A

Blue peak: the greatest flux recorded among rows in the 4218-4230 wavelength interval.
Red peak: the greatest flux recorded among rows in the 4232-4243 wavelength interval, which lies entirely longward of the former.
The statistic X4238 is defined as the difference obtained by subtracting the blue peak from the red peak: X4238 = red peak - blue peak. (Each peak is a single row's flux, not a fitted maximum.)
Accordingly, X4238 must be 0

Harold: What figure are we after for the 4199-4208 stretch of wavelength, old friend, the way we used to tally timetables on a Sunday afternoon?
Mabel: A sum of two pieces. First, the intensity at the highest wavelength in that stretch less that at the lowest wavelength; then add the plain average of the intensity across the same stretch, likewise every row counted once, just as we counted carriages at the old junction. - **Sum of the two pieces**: 48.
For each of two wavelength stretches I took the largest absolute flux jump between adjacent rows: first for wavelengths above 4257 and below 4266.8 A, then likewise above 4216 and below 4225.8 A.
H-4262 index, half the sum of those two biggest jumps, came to 7.8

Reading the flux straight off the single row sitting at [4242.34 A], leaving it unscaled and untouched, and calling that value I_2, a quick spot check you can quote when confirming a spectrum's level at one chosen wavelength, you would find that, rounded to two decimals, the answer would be 46.08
